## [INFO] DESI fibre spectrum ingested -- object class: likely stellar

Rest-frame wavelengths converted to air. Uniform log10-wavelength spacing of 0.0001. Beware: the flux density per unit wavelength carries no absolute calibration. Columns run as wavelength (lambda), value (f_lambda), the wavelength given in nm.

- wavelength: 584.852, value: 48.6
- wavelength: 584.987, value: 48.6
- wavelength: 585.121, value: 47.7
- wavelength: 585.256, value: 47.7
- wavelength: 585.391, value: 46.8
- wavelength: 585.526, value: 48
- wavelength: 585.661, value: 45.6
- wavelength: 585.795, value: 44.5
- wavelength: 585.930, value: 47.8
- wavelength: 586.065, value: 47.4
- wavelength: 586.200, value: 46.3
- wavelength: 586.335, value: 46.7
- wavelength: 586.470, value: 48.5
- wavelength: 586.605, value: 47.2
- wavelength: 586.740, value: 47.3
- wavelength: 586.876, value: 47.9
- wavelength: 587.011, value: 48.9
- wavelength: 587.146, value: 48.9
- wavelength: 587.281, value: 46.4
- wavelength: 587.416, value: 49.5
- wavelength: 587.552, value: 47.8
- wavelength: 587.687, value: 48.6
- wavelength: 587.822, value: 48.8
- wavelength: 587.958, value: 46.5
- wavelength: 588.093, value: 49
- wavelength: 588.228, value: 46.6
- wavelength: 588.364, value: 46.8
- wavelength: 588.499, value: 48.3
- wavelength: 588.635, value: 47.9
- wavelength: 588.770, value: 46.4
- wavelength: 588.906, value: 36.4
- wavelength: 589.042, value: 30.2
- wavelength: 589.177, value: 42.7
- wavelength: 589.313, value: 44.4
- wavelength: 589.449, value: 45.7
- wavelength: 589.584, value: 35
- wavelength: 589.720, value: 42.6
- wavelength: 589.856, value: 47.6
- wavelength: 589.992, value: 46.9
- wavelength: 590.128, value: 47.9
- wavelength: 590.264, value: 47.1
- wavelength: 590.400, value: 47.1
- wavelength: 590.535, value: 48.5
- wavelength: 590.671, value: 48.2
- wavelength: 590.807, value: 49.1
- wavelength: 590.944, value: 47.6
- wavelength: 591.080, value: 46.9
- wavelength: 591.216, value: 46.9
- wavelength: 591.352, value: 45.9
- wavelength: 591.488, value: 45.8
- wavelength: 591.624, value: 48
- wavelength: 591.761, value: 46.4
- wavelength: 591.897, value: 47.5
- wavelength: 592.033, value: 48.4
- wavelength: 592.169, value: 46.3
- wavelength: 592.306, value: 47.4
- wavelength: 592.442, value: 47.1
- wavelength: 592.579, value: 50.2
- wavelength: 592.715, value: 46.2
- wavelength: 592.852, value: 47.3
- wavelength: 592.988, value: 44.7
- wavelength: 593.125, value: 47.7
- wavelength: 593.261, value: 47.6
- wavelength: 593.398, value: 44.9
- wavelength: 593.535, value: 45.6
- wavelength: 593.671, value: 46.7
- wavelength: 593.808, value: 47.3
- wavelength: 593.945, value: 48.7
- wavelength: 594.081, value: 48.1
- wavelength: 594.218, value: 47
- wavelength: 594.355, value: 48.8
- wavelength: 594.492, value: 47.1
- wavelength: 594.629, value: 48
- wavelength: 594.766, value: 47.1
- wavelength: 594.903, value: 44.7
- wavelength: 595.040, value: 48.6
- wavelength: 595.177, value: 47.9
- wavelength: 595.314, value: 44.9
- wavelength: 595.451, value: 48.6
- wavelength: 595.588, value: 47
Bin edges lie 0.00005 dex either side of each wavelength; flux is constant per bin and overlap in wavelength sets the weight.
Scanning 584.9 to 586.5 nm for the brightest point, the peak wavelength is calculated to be 584.987 nm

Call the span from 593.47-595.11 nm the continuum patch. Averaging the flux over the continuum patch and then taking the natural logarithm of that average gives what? 3.857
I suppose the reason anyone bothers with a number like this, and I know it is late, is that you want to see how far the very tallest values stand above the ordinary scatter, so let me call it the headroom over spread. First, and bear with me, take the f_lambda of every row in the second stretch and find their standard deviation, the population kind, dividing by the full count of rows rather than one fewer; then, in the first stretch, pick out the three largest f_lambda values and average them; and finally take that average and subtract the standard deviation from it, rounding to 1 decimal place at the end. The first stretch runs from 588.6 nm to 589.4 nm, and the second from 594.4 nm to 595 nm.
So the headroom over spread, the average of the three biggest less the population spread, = 45.0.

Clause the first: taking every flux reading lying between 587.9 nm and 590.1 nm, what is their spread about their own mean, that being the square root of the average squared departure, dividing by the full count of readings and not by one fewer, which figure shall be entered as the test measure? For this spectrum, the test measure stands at 5.3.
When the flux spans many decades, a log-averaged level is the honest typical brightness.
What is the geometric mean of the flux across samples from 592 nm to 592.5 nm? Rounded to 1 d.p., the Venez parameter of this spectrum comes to 47.3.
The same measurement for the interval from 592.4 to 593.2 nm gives 47.2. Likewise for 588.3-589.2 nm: 42.1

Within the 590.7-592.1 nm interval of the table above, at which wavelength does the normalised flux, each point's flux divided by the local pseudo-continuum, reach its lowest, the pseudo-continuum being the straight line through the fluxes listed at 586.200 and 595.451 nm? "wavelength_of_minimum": 591.488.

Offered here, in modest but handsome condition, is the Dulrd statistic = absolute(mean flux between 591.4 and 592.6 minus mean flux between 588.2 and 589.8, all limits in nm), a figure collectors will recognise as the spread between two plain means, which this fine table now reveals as 5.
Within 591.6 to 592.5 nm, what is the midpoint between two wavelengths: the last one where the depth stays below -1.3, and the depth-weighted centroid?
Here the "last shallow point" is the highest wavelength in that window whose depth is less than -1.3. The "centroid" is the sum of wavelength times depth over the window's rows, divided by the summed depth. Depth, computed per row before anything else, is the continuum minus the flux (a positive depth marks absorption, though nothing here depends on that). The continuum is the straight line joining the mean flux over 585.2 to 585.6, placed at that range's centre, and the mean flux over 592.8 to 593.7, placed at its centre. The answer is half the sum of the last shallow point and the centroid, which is 592.02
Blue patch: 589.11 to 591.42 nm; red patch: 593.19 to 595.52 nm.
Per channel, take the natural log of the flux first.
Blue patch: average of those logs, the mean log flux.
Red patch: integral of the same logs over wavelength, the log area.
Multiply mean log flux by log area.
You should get 34.3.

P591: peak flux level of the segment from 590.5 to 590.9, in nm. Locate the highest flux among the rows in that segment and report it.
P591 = 49.1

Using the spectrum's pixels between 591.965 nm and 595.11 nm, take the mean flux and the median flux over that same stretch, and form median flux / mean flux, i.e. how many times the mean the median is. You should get 1.00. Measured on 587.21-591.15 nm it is 1.03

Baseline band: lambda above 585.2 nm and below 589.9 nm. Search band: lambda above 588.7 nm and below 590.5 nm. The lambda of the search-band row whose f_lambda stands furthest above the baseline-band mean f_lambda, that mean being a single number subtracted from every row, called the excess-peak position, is 590.128 nm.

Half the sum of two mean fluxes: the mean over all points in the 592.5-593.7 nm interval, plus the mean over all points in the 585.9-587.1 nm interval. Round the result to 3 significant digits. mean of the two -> 47.2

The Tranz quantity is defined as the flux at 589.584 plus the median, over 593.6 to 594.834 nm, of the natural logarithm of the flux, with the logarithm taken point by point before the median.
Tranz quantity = 38.9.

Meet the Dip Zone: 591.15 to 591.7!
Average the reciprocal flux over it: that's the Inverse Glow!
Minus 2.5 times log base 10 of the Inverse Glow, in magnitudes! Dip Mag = 4.172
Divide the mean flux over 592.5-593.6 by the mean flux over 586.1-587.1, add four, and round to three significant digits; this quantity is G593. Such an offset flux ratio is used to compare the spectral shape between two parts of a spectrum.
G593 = 4.98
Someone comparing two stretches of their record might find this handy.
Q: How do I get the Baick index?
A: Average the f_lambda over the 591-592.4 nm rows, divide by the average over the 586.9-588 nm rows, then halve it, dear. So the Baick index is 0.487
